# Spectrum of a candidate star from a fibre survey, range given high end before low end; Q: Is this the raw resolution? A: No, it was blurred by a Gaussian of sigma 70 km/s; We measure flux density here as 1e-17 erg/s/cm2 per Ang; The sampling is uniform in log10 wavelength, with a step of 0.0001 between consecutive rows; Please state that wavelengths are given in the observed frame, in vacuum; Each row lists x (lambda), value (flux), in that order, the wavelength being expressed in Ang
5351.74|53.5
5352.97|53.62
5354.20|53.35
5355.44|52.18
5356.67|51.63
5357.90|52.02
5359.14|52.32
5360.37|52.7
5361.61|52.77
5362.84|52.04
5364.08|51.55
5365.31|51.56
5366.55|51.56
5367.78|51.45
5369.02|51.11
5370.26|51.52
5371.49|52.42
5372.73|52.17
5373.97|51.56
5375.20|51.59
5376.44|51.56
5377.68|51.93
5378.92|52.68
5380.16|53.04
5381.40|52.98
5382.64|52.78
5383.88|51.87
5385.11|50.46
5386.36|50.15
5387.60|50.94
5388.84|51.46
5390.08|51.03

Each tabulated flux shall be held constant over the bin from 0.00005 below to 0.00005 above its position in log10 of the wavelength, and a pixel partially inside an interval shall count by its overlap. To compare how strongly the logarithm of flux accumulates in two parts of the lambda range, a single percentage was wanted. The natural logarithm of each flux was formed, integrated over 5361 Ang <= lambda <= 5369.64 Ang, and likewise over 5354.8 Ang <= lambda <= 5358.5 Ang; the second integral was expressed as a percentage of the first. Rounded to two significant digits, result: 43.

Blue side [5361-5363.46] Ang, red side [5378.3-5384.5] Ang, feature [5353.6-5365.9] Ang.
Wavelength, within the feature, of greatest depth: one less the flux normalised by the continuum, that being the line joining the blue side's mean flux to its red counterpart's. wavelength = 5365.31 Ang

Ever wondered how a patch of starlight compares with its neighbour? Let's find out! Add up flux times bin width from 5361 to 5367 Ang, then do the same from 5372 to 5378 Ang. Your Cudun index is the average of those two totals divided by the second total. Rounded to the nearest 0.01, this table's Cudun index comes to 1.00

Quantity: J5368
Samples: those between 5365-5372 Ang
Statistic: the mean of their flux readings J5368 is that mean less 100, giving -48.4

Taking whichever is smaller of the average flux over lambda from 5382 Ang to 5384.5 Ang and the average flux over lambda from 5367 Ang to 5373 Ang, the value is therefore 51.7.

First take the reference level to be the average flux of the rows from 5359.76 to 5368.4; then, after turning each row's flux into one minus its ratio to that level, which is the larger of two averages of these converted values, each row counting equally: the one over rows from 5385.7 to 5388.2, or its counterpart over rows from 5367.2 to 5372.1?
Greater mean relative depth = 0.027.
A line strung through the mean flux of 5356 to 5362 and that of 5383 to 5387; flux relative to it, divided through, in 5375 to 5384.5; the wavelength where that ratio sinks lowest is 5375.20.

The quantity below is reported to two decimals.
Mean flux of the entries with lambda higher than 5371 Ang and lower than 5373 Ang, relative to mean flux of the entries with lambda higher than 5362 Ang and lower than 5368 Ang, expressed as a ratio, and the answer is 1.01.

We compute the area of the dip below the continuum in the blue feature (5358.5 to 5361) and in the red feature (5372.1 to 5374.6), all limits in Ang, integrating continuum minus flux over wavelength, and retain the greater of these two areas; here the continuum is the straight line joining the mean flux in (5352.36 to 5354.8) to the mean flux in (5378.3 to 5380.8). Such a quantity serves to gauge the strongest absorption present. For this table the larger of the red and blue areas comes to 2.8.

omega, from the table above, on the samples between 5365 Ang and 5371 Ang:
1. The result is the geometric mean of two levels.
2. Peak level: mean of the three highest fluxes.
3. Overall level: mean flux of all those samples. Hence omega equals 51.5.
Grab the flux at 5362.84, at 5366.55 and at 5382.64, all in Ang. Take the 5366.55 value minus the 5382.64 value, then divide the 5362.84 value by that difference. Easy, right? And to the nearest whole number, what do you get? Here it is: -43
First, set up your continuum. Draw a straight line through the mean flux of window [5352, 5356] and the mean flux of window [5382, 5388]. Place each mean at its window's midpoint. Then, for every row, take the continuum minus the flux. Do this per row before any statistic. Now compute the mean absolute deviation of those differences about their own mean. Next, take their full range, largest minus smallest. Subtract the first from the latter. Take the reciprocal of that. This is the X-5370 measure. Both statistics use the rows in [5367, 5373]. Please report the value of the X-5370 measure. 1.09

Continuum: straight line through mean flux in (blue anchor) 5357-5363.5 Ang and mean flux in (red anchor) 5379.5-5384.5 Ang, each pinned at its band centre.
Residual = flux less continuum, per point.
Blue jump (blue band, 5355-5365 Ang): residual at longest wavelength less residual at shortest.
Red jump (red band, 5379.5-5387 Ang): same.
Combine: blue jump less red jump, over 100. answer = 0.022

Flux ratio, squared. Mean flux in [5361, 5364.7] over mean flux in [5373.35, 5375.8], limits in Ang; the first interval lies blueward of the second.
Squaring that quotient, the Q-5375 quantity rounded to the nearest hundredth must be 1.02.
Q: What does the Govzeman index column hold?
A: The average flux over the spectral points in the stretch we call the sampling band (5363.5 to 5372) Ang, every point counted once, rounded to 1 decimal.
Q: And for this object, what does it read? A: 51.6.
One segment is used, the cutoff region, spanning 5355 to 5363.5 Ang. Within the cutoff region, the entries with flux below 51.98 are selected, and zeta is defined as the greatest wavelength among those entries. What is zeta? 5356.67 Ang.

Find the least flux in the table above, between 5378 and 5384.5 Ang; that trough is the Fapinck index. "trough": 51.87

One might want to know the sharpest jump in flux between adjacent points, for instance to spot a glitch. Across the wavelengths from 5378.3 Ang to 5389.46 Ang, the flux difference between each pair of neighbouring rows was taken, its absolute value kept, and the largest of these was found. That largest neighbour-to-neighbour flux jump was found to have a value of 1.4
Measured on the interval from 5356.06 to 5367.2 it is 0.7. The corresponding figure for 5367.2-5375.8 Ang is 0.9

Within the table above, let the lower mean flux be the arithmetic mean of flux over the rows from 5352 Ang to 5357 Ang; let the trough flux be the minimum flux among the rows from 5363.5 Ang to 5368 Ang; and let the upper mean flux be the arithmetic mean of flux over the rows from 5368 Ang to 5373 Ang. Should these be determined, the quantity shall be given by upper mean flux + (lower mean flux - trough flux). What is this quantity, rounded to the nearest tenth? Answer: 53.1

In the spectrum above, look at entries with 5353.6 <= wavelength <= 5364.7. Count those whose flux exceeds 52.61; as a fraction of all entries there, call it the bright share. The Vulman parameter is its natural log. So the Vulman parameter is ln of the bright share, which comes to -1.1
